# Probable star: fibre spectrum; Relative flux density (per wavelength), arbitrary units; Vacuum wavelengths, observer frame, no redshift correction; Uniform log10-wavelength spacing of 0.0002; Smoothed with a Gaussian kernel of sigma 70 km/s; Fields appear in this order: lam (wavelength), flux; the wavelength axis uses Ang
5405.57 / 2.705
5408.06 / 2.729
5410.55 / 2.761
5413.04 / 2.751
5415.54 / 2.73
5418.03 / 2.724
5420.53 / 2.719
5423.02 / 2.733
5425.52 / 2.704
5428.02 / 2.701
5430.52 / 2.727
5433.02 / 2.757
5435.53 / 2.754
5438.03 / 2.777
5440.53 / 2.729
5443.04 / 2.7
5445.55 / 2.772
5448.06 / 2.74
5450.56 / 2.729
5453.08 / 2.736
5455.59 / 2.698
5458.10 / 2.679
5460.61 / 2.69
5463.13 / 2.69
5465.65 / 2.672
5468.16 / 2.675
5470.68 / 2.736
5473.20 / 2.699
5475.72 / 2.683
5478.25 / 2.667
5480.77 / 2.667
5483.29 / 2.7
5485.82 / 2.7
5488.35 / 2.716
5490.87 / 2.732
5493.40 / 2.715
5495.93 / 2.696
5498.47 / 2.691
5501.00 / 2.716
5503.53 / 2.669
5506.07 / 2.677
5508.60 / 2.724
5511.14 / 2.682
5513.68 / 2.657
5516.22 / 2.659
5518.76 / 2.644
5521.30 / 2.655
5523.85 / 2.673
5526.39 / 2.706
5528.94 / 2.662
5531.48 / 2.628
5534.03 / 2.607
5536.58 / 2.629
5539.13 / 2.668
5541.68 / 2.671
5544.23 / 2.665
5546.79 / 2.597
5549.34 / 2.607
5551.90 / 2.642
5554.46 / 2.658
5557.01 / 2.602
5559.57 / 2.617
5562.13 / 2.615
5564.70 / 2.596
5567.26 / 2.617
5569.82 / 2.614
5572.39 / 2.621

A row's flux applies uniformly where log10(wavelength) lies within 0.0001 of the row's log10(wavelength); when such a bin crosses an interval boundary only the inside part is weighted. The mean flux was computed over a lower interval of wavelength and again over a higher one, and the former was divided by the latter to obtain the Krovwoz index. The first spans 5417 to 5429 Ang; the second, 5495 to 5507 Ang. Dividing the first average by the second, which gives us 1.01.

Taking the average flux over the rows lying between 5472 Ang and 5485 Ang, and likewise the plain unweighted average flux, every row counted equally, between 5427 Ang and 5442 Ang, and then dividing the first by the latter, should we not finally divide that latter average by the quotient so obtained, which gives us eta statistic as 2.800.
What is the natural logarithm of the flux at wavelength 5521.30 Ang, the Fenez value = 0.976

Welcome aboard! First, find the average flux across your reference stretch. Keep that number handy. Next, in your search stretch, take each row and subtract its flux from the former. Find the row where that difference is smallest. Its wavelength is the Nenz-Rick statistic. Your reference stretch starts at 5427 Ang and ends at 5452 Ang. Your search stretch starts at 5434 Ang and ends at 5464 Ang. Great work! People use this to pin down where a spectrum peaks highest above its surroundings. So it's 5438.03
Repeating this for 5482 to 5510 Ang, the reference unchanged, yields 5490.87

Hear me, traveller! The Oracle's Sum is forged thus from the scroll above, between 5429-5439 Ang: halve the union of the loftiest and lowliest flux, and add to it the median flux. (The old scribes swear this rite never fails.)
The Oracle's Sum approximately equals 5.51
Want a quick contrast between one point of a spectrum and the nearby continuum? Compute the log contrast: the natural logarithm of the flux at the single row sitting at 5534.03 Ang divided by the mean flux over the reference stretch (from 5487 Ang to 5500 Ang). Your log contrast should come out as -0.039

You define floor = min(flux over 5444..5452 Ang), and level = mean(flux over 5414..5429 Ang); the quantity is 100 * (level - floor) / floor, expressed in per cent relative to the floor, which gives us -0.4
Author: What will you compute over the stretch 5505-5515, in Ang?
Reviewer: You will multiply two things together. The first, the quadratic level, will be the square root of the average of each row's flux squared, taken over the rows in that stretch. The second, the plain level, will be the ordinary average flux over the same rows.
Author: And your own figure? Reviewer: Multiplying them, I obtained 7.2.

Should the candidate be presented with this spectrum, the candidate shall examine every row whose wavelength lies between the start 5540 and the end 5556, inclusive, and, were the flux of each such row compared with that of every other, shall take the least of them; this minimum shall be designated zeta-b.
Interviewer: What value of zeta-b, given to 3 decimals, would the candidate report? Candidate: 2.597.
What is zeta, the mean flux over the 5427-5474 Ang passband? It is 2.72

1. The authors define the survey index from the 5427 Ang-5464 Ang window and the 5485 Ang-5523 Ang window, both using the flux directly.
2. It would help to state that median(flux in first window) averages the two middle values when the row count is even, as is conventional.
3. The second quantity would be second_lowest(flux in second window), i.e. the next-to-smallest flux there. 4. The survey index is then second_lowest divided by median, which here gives 0.973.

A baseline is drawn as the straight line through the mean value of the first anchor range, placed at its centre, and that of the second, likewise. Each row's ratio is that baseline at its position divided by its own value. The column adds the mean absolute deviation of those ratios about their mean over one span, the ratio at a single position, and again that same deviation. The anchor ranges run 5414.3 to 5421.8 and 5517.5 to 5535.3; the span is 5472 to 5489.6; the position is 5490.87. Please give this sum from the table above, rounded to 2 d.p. 0.99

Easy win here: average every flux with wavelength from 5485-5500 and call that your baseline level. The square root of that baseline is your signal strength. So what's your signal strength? 1.646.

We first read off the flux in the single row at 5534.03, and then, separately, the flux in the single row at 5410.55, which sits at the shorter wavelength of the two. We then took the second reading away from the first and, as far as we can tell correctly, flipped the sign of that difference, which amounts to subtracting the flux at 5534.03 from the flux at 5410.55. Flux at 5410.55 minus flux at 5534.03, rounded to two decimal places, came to 0.15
